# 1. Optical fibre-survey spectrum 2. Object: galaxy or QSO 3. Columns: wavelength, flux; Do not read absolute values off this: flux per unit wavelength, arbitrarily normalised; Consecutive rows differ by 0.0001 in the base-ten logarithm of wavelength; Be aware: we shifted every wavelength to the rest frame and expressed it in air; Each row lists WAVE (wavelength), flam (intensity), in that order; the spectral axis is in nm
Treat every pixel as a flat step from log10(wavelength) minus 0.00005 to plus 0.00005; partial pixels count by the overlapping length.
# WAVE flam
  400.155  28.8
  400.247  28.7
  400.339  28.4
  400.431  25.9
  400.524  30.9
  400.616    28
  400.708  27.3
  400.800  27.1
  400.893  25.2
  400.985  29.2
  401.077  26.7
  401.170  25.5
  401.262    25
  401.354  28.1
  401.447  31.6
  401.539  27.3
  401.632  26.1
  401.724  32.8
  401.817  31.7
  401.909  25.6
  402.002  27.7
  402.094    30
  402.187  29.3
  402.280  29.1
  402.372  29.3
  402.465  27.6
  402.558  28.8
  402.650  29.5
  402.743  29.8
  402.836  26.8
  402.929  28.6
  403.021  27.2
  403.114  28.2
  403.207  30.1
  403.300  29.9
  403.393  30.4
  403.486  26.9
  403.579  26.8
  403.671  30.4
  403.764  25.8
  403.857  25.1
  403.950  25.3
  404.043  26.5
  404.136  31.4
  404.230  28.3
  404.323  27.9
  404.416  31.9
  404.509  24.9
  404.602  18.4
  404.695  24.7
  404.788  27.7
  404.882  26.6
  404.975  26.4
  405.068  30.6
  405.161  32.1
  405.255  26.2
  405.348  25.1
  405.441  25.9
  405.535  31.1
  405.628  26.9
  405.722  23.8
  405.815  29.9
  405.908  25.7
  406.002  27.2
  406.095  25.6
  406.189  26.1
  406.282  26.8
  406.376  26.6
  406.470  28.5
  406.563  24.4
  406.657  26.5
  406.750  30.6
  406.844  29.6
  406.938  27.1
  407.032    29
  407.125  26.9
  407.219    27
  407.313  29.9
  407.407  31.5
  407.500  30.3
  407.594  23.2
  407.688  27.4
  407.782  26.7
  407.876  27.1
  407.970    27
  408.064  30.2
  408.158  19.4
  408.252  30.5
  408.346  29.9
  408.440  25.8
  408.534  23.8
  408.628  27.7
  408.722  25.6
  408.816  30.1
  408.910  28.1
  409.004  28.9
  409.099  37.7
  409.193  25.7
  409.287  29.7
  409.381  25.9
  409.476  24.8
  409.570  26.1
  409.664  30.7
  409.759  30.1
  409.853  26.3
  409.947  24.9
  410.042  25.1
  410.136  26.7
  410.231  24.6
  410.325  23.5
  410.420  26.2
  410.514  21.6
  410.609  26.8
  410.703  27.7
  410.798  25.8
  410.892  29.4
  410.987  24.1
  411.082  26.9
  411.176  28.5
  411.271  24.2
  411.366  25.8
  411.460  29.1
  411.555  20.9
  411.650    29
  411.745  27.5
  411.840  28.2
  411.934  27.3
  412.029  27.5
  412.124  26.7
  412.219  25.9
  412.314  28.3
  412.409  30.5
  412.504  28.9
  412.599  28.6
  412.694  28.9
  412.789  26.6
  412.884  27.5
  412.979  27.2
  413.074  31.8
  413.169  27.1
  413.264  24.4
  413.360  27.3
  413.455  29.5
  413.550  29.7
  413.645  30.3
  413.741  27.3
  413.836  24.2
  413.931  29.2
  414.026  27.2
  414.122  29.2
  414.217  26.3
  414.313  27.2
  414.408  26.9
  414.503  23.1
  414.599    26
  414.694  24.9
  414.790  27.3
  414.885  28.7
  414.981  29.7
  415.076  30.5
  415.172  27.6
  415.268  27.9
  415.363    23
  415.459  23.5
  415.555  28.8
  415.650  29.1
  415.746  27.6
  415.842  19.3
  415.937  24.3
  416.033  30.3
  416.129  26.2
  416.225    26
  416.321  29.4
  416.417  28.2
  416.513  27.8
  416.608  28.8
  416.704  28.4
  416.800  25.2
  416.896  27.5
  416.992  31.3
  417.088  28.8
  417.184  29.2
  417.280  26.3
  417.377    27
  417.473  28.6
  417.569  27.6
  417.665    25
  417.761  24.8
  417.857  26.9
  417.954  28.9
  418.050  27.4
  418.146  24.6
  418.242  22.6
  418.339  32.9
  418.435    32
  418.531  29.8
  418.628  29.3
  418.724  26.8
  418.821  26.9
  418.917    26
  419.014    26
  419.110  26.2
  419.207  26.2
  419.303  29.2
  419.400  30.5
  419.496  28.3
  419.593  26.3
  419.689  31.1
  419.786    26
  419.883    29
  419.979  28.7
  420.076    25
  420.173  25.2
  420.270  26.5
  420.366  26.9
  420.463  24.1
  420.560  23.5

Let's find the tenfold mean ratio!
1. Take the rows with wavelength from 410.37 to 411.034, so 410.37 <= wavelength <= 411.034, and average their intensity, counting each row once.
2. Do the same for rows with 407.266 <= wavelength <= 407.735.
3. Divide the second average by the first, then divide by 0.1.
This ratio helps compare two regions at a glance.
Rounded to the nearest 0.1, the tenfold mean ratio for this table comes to 11.0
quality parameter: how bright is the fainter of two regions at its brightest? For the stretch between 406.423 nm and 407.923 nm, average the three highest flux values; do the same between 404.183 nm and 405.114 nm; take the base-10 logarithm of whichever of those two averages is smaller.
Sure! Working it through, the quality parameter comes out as 1.48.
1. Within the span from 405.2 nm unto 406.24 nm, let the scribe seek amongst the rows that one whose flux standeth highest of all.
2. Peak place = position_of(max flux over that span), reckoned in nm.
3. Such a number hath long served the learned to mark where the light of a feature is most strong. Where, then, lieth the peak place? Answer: 405.535 nm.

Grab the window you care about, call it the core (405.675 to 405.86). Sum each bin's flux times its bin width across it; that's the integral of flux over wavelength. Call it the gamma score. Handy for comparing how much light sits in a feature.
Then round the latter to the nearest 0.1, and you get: 5.0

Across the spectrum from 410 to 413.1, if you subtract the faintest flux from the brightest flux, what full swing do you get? 10.9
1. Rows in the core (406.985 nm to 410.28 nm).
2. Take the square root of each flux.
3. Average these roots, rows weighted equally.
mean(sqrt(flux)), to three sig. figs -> 5.24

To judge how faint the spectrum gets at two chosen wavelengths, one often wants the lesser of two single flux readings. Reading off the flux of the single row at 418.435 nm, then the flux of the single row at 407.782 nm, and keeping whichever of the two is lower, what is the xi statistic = 27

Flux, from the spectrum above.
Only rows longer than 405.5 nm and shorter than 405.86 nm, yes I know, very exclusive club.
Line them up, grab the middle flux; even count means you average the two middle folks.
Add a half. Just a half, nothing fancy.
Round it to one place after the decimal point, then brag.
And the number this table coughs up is 28.9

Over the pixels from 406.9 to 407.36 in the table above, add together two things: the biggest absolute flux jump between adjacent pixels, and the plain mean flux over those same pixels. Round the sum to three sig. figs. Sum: 30.9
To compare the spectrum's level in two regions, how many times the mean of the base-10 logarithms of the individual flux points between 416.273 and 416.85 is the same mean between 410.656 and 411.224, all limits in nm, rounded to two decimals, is 1.01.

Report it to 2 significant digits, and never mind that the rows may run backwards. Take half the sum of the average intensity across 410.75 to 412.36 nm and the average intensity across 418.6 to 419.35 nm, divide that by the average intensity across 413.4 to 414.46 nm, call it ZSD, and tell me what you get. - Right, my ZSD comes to 0.96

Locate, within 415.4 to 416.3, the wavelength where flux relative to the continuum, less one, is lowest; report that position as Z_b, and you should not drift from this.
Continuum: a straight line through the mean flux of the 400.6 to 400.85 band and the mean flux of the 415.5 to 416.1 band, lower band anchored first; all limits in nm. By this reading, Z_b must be 415.842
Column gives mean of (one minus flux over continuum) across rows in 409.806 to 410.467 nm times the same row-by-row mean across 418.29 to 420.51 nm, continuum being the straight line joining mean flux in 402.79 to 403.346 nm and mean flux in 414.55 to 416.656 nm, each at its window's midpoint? -0.0037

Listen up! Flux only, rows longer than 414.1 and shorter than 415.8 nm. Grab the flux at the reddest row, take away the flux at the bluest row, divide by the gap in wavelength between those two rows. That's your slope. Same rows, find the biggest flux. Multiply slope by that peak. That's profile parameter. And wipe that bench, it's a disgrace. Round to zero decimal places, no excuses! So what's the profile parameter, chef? -30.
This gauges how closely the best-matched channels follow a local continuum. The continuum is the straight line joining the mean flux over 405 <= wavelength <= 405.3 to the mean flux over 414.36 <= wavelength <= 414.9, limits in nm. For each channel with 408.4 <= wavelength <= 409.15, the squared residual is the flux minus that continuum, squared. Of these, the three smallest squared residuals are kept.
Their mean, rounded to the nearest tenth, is 0.3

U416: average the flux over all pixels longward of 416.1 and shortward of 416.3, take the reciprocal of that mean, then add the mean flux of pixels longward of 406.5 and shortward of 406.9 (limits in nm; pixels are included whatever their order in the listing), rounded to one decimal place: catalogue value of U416 27.8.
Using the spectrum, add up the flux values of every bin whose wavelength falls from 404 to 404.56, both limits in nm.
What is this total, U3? 171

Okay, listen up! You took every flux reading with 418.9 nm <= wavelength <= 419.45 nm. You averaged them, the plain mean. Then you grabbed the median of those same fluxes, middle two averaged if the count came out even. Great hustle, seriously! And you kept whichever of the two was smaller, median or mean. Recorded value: 26.2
